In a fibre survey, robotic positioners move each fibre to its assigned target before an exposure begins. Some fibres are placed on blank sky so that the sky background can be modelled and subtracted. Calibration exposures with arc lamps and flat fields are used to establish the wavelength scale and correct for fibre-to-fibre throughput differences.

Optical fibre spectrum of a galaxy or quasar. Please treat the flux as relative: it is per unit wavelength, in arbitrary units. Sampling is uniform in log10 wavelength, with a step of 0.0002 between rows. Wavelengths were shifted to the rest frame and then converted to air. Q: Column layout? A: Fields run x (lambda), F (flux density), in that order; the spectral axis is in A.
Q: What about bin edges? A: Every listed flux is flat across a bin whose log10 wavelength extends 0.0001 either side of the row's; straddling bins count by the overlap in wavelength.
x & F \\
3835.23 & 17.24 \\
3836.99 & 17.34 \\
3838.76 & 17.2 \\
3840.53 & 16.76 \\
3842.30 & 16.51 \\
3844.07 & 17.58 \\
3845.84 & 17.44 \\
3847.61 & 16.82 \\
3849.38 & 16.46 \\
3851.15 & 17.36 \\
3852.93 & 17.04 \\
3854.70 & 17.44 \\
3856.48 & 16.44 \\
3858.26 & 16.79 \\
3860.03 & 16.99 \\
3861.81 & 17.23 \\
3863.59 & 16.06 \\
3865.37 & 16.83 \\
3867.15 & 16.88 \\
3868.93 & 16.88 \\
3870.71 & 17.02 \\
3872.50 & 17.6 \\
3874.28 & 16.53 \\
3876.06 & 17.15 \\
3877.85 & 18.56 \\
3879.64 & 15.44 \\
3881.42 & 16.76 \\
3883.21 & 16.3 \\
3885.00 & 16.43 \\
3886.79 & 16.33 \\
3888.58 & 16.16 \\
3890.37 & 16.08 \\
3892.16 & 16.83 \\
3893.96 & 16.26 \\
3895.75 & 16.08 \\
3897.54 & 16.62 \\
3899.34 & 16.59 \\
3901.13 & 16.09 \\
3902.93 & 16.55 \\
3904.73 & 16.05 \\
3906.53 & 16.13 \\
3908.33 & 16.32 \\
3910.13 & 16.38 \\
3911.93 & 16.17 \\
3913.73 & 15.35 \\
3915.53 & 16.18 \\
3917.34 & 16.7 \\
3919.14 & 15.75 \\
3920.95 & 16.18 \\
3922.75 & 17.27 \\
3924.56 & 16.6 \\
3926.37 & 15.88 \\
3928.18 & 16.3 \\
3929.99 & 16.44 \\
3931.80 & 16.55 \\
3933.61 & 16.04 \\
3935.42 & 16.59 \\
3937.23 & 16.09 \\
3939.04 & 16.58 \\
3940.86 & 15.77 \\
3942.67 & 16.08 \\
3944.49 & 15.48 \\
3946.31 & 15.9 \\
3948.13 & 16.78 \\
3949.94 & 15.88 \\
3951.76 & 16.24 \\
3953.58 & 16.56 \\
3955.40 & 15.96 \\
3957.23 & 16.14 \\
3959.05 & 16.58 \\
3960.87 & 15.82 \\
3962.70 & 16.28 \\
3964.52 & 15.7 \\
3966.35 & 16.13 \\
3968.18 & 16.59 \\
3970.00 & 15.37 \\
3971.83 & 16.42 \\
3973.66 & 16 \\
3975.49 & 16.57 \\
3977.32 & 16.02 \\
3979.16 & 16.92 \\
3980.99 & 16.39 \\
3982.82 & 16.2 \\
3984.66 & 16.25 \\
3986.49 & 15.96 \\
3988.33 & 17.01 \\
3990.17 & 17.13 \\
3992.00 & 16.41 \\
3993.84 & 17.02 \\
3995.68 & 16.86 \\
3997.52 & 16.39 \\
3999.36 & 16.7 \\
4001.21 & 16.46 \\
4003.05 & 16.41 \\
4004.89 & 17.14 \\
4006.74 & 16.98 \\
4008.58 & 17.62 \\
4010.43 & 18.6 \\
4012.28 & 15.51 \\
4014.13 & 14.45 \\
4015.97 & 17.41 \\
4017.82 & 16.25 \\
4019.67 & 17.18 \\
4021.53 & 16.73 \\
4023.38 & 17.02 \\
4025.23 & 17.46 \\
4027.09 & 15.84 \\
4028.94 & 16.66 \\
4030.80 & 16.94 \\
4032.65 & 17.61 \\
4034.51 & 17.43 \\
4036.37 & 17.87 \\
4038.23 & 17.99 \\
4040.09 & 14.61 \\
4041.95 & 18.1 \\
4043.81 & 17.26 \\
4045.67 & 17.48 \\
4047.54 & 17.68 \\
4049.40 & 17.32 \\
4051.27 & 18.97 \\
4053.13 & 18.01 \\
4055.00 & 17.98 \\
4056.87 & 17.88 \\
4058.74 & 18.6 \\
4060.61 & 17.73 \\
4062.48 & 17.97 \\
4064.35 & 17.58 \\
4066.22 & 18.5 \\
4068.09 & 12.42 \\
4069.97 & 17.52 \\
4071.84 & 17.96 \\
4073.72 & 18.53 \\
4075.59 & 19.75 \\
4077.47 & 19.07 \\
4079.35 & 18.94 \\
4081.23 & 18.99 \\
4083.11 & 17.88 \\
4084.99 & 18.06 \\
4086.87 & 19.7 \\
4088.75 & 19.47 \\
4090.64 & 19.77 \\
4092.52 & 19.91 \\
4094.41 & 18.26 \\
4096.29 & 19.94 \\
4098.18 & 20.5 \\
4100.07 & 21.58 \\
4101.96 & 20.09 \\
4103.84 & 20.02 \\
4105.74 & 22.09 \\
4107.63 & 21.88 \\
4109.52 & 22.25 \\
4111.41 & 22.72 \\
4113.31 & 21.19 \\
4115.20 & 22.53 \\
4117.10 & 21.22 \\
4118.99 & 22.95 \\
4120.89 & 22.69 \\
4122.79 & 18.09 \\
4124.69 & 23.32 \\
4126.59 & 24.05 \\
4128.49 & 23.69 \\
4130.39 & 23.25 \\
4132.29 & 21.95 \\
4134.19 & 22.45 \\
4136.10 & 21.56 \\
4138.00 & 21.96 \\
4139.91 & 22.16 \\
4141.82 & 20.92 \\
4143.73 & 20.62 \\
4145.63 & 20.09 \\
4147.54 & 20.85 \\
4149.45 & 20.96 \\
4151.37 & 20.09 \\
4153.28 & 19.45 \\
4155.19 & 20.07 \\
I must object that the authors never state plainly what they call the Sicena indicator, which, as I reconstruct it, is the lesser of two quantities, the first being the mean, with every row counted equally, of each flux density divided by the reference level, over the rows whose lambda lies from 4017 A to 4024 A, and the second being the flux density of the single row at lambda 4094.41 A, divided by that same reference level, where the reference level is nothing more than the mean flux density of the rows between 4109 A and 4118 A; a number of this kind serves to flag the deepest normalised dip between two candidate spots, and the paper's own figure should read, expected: 0.76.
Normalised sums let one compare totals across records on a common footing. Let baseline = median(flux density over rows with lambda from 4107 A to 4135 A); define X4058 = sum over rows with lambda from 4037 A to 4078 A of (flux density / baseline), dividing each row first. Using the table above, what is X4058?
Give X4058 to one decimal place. 17.3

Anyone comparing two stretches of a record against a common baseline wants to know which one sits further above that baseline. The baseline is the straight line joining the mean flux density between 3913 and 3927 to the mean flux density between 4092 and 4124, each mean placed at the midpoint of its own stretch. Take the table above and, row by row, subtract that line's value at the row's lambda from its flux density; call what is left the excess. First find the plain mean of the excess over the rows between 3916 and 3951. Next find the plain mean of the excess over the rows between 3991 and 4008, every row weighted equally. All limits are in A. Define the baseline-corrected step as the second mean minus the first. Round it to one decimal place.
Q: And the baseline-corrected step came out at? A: -1.2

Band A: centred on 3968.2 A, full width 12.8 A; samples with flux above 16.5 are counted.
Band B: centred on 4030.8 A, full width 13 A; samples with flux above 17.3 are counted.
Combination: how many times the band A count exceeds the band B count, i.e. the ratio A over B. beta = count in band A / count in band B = 0.25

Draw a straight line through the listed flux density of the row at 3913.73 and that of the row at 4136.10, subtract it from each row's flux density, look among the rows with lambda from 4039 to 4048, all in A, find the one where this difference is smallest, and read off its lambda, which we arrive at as 4040.09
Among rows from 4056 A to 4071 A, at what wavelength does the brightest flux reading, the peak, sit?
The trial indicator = 4058.74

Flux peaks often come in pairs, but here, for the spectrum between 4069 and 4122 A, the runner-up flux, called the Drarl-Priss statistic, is 22.72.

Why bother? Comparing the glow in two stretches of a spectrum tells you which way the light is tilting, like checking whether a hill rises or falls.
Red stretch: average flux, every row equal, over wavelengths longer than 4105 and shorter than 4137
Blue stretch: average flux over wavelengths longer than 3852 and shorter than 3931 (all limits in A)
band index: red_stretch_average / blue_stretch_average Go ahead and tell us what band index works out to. 1.34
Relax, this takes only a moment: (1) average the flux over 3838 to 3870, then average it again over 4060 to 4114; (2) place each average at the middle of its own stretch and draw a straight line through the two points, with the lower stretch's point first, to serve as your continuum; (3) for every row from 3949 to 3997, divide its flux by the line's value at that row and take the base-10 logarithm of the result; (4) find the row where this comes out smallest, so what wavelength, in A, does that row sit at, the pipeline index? 3970.00 A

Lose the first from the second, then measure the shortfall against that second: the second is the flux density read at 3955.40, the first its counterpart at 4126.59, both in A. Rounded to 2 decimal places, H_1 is -0.51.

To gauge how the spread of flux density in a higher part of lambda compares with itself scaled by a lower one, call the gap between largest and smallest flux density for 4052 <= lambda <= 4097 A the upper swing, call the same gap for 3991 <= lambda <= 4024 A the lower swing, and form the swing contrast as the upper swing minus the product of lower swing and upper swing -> -24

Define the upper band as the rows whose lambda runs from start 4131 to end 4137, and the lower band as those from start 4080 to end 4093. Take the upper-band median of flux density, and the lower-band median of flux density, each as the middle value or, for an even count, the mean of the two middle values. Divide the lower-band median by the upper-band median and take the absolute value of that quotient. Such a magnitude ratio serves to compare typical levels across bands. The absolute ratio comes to 0.89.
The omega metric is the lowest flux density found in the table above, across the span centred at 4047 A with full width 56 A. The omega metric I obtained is 12.42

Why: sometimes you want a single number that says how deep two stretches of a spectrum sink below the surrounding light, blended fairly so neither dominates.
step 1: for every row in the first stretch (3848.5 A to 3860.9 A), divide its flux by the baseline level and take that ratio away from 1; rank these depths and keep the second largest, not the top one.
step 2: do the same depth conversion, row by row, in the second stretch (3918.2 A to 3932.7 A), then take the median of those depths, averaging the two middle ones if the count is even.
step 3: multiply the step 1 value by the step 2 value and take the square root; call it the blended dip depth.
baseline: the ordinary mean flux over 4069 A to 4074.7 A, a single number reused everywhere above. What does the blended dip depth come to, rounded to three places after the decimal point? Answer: 0.088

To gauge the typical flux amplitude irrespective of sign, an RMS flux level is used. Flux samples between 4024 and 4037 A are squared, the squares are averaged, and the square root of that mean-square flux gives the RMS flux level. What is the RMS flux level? 17.1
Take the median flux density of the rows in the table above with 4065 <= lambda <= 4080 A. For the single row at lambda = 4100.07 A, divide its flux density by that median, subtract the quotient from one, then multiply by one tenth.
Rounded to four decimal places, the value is -0.0166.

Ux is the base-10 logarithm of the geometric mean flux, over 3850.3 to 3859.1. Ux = 1.23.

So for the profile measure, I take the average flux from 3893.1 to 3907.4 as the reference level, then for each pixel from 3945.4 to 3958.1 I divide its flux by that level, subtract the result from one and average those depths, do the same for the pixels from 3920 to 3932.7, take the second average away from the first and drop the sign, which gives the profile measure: 0.02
